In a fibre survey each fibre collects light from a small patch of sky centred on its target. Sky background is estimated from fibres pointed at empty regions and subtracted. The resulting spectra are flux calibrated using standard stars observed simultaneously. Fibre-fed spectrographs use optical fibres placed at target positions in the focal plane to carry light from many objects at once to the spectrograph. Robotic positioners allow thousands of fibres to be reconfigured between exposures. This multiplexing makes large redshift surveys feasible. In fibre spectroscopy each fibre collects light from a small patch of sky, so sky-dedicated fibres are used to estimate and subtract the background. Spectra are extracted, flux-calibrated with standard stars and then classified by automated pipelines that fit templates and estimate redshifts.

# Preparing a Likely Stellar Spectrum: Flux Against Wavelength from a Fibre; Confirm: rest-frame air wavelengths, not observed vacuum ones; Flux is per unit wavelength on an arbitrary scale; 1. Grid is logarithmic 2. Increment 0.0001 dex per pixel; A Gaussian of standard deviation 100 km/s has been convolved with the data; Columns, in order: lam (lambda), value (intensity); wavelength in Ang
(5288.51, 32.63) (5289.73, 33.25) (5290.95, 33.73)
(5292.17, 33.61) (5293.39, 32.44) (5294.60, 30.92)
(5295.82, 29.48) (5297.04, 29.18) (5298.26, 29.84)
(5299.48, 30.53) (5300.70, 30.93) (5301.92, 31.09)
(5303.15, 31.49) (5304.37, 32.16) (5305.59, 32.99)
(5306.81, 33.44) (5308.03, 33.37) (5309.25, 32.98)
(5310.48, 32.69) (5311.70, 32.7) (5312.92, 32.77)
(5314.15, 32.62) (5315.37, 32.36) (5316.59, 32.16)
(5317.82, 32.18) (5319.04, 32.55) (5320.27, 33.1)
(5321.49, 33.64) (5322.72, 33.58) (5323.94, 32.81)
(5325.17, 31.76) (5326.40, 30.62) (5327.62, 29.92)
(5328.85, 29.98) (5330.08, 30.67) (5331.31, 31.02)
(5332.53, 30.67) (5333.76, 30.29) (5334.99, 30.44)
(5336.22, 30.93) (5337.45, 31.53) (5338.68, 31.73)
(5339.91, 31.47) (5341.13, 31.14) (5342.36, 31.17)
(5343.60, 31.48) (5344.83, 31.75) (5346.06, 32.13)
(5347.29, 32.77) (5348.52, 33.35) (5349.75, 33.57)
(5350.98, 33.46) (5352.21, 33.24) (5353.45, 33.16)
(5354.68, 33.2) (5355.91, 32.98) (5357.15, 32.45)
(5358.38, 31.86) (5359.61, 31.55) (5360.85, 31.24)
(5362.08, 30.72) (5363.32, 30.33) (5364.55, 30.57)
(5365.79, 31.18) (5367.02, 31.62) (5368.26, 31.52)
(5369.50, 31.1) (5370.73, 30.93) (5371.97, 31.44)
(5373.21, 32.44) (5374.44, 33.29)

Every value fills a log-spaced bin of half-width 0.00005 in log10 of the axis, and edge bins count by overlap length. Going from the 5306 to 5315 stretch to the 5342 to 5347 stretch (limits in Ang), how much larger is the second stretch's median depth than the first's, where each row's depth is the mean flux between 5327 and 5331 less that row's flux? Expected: 1.2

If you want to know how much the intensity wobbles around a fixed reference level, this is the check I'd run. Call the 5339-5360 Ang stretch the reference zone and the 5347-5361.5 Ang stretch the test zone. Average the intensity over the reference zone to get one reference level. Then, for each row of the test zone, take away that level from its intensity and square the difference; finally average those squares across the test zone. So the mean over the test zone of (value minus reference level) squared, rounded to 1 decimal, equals 0.7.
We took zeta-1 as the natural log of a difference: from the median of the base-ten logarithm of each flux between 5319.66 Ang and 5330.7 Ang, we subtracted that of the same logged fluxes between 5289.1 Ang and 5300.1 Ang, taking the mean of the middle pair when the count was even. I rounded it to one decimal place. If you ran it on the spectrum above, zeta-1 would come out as -4.5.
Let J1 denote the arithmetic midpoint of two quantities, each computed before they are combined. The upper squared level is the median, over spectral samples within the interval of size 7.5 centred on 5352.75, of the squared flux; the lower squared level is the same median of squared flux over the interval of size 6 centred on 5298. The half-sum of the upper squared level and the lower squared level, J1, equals 997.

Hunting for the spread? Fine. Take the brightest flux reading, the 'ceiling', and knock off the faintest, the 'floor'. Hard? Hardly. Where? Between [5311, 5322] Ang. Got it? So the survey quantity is 1.5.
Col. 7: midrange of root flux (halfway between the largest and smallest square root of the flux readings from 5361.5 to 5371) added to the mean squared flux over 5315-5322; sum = 1073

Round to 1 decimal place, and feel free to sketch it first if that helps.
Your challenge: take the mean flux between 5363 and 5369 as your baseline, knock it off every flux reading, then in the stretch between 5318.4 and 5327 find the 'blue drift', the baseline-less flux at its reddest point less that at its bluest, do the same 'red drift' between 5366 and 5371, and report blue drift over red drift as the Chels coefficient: 2.8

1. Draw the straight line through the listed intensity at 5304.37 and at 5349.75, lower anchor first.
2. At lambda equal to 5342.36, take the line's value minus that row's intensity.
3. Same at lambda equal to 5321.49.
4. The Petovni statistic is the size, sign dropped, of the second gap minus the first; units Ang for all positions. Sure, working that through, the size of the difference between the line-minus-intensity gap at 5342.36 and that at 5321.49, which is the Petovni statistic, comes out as 3.1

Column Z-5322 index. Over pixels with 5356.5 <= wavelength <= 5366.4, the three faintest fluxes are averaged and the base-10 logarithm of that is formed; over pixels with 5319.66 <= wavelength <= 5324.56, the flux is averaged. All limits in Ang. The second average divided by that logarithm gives 22.4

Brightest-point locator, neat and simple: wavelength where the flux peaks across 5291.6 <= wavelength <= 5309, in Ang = 5292.17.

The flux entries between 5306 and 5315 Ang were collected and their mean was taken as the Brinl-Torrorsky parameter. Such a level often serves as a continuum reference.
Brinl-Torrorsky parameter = 32.9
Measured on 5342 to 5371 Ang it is 32.0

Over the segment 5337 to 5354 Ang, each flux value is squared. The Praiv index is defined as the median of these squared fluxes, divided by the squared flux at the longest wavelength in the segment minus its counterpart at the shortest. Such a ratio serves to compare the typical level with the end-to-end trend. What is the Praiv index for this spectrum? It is 10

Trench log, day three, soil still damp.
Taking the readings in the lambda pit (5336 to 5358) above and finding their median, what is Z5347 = 32.29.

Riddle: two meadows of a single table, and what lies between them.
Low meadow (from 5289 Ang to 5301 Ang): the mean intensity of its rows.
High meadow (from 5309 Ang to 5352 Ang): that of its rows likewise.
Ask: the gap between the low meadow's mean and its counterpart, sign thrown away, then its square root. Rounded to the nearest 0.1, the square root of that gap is 0.7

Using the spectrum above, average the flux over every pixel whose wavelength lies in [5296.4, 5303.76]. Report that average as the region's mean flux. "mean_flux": 30.5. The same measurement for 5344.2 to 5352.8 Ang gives 32.9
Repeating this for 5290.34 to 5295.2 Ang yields 32.7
